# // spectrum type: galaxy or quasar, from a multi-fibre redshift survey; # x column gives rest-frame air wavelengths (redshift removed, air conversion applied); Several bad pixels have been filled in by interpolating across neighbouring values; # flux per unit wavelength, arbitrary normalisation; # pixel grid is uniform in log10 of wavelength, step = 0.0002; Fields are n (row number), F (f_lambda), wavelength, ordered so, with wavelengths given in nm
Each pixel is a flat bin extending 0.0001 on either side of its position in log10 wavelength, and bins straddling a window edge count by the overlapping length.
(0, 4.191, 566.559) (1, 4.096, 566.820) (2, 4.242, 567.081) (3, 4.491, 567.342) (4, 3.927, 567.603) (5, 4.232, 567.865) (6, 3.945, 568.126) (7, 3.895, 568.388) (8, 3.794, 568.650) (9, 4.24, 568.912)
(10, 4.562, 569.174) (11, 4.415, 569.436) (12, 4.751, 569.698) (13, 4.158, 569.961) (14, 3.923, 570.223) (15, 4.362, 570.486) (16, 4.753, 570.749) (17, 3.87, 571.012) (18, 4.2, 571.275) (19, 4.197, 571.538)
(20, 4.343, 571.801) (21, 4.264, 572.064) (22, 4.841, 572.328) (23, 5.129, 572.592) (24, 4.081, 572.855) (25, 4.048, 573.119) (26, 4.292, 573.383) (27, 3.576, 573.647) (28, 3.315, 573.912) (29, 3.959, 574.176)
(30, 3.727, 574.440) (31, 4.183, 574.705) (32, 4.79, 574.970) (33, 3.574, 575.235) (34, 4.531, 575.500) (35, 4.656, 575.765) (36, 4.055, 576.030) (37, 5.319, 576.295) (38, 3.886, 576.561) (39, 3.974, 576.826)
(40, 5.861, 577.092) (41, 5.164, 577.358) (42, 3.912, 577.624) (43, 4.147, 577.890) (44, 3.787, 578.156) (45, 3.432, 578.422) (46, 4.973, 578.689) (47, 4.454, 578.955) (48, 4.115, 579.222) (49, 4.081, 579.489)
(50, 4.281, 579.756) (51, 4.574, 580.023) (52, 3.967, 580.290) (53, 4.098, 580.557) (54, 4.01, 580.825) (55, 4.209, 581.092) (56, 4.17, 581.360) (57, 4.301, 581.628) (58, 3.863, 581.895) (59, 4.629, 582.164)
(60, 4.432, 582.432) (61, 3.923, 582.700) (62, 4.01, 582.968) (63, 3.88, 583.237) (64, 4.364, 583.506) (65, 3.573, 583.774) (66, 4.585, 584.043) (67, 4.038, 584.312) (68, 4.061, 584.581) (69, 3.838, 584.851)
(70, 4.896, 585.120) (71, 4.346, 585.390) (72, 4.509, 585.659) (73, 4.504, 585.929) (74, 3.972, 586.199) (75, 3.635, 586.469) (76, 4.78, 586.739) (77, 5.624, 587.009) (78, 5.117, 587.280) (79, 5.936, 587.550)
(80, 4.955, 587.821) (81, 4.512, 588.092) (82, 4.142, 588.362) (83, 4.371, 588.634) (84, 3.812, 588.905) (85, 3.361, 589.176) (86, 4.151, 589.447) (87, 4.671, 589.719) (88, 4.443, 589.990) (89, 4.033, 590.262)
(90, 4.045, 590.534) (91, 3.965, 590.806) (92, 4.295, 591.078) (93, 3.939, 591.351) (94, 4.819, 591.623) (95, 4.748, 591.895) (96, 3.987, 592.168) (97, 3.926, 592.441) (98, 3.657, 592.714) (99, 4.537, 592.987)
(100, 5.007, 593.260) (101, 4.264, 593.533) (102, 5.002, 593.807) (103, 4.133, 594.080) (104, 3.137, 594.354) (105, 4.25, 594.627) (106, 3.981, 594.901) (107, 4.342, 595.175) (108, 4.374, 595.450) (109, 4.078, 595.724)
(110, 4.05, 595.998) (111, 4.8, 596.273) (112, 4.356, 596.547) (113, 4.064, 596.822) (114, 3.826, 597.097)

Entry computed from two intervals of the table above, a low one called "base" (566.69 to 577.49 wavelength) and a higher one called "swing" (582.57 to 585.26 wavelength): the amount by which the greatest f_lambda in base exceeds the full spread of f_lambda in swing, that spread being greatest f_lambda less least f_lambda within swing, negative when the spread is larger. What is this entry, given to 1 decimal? 4.5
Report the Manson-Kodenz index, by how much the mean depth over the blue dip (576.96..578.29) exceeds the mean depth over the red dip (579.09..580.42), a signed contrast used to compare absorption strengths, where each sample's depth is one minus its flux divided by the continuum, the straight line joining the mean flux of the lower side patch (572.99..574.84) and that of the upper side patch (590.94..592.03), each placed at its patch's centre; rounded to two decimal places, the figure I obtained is -0.11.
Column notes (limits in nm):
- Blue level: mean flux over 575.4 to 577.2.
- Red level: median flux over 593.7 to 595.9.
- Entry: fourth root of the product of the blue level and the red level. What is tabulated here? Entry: 2.10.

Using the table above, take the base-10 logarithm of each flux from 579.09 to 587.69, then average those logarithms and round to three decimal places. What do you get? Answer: 0.633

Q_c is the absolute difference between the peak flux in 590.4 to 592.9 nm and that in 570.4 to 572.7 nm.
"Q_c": 0.3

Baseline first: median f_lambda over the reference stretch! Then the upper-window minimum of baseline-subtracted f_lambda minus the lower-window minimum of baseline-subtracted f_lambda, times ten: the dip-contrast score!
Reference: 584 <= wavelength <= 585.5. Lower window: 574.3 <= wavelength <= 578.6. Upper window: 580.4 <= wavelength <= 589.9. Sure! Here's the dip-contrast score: -0.7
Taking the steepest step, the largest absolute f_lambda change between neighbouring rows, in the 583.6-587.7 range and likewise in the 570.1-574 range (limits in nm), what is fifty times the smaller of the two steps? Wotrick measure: 52.4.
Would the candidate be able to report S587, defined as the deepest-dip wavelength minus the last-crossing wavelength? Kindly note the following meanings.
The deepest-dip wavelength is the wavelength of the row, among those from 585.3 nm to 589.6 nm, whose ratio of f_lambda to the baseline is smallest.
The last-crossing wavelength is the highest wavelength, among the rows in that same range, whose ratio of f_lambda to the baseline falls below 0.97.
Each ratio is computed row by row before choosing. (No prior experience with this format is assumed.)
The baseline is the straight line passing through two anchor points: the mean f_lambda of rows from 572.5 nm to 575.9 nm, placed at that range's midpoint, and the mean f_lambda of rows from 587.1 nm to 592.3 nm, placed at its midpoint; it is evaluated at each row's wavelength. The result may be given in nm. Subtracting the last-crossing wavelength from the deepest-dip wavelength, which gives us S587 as -0.27 nm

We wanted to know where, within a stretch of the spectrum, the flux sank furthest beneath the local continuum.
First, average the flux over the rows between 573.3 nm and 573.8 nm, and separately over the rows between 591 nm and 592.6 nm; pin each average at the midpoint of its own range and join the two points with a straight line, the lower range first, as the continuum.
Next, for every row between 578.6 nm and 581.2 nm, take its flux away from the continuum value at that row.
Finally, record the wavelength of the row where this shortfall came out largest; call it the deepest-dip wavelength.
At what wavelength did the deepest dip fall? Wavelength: 580.290 nm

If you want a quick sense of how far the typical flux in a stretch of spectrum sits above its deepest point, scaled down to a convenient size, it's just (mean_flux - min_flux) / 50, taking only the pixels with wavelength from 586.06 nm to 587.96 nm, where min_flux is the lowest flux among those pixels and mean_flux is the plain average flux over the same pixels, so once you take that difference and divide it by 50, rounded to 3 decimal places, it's 0.024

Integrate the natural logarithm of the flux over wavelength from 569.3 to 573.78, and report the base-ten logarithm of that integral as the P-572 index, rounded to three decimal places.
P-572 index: 0.814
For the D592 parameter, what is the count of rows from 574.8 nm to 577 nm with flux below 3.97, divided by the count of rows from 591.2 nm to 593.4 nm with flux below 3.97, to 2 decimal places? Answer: 0.67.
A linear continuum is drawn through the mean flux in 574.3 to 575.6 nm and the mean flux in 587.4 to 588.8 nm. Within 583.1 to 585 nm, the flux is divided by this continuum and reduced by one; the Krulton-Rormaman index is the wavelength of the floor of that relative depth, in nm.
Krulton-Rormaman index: 583.774 nm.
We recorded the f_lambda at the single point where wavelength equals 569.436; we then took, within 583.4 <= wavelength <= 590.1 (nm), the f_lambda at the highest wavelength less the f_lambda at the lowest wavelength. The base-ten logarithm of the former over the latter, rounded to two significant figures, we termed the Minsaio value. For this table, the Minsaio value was 1.7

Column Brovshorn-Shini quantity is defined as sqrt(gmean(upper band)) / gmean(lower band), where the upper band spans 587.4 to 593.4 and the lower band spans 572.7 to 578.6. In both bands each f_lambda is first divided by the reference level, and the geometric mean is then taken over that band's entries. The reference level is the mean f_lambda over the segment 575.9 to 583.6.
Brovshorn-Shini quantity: 1.03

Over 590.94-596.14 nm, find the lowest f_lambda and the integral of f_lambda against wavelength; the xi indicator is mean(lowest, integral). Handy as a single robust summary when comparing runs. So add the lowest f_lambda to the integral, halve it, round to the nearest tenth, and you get 12.6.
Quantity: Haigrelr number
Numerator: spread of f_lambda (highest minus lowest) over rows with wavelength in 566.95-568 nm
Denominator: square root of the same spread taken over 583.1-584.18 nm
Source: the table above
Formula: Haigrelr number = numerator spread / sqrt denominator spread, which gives 0.56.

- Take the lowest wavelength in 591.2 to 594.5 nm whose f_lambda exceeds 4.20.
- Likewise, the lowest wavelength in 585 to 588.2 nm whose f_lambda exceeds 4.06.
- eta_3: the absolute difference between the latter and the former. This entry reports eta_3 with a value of 6.50 nm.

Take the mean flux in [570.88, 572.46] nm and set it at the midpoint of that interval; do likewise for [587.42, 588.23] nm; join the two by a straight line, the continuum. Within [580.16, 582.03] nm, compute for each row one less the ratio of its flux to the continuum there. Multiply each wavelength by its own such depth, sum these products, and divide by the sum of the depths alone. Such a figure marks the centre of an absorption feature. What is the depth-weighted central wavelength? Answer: 581.10 nm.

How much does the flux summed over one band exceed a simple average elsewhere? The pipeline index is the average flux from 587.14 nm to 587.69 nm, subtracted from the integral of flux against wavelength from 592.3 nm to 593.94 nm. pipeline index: 1.7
